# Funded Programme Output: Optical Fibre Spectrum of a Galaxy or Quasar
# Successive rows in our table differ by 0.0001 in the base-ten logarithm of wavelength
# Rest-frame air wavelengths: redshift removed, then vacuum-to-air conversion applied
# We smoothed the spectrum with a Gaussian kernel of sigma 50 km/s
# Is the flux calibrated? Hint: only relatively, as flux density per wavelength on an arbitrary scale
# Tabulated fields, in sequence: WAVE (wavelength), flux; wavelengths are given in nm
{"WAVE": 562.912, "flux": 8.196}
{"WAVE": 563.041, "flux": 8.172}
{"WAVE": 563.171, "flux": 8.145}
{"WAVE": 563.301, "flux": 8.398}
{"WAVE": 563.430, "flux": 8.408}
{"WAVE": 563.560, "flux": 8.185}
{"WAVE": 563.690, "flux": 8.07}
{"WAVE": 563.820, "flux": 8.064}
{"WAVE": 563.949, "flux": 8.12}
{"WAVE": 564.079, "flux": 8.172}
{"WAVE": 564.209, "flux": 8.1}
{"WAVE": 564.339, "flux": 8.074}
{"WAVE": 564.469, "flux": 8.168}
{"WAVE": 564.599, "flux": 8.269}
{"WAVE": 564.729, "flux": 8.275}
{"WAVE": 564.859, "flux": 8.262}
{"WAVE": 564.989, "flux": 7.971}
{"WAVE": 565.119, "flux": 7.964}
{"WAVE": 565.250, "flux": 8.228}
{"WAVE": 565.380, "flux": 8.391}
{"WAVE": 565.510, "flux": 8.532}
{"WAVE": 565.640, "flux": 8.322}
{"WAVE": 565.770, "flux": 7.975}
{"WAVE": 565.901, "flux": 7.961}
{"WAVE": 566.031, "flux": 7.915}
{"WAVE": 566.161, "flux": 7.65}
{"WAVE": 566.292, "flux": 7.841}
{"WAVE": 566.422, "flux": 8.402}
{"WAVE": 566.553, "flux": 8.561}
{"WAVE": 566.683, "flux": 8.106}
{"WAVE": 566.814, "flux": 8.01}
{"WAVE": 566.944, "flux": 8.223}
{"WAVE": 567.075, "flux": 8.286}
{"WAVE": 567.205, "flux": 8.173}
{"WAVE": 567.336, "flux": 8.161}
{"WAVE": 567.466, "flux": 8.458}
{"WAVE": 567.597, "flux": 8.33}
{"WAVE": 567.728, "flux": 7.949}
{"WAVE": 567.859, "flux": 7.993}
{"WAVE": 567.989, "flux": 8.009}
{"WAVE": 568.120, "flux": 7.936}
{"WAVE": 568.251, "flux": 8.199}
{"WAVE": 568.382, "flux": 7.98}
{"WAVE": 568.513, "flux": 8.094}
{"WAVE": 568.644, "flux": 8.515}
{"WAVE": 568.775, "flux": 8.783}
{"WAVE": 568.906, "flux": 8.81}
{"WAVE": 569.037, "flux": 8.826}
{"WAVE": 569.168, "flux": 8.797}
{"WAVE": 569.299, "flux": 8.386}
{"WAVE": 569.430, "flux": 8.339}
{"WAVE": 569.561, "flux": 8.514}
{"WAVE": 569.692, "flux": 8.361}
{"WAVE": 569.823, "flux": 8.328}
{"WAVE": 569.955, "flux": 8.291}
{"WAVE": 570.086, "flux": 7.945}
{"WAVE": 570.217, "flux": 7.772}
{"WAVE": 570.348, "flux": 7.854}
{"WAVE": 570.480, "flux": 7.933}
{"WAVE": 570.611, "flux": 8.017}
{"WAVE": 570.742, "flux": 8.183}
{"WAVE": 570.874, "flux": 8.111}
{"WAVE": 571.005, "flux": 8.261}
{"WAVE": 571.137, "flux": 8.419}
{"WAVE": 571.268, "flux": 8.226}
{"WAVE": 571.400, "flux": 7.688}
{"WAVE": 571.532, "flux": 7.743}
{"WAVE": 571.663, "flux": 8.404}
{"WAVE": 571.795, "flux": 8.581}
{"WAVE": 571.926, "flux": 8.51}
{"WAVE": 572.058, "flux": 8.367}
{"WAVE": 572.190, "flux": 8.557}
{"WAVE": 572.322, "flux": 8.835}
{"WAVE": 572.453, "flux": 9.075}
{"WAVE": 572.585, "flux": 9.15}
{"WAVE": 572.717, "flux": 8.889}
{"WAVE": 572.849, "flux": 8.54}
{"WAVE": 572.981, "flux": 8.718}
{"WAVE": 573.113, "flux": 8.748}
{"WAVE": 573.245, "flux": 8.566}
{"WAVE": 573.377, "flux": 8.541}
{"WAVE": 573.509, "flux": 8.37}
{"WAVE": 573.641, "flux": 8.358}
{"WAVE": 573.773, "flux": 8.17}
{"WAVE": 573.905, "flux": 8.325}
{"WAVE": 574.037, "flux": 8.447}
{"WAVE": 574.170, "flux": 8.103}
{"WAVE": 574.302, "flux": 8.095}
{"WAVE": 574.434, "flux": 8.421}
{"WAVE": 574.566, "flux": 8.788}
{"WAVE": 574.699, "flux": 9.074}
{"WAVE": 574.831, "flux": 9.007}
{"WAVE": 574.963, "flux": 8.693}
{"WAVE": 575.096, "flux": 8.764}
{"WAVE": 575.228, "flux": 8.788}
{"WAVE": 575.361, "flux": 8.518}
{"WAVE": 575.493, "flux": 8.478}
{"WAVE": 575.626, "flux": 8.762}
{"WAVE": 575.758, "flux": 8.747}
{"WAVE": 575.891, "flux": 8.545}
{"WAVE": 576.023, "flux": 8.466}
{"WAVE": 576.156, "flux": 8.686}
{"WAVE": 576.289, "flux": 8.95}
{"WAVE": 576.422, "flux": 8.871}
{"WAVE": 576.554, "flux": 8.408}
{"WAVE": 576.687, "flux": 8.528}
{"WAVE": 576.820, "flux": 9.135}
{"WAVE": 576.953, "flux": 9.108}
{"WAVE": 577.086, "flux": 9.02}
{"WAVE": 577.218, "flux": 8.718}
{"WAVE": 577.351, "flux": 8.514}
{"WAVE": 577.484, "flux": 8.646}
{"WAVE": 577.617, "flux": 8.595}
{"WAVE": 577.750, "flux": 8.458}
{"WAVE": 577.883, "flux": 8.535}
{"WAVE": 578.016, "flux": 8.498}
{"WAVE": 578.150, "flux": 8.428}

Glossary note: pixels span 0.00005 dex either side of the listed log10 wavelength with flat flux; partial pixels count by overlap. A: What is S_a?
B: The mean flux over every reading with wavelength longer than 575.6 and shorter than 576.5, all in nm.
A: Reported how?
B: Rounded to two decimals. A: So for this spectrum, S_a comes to 8.72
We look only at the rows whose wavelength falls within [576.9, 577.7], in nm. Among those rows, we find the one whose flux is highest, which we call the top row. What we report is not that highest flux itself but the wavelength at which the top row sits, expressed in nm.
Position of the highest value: 576.953 nm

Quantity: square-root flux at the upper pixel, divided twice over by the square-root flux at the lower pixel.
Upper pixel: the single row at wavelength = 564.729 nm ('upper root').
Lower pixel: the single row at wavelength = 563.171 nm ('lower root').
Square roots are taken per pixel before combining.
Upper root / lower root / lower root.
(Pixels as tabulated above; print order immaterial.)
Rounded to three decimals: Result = 0.353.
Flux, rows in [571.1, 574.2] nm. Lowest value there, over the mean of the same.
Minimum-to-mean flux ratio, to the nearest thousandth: 0.907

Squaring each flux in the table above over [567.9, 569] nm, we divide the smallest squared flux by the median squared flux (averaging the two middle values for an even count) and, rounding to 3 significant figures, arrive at 0.949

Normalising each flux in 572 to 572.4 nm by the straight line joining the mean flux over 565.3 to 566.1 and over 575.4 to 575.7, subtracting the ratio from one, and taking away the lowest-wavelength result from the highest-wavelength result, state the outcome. -0.054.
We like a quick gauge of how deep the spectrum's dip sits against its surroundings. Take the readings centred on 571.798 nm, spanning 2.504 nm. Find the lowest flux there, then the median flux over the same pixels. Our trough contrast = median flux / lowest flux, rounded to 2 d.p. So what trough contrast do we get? 1.10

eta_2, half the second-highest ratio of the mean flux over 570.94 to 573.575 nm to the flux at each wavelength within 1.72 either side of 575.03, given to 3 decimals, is 0.525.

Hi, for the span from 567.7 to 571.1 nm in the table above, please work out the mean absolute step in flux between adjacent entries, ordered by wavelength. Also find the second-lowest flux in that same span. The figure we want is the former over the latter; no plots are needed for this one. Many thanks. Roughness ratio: 0.018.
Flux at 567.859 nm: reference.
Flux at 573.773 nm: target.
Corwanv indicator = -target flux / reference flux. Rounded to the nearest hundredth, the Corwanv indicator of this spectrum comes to -1.02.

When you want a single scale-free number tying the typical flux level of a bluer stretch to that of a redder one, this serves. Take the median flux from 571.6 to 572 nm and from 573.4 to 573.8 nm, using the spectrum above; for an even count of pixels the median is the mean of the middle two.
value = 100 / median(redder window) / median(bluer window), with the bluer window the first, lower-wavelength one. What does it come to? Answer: 1.41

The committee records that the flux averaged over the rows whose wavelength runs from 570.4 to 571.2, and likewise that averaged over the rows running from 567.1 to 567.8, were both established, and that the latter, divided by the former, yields 1.01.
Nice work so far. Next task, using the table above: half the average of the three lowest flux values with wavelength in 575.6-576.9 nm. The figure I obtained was 4.23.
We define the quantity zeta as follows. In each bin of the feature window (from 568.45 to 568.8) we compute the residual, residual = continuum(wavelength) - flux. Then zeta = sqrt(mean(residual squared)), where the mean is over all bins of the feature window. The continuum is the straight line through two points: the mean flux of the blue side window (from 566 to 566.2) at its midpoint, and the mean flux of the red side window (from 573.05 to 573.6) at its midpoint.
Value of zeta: 0.49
